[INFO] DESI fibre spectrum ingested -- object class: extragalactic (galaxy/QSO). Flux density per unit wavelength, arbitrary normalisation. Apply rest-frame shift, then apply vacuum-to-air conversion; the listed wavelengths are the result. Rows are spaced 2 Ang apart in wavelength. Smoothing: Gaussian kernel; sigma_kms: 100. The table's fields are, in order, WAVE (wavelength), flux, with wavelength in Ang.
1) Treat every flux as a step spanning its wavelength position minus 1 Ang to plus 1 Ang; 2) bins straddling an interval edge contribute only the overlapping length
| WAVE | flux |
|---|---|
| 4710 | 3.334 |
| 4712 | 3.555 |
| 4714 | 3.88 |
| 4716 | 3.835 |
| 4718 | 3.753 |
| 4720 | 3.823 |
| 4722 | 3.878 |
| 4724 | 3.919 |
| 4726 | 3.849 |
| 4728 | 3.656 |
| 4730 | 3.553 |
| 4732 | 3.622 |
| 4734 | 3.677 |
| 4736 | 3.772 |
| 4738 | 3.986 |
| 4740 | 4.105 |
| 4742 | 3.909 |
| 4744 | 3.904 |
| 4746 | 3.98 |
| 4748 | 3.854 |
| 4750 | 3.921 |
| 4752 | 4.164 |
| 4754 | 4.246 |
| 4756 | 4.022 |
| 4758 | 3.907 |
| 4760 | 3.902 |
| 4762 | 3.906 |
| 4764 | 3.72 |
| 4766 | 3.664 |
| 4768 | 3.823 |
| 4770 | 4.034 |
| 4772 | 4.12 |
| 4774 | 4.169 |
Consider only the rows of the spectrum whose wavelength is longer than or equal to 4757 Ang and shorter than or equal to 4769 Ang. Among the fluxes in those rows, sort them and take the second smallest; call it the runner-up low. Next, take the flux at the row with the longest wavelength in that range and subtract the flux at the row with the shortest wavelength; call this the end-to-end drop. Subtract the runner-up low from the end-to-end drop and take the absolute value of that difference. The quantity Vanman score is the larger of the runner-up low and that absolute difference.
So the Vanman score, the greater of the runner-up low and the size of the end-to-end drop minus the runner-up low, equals 3.80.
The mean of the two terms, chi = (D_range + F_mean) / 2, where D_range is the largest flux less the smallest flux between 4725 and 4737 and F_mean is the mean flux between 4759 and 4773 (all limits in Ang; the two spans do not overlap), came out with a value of 2.09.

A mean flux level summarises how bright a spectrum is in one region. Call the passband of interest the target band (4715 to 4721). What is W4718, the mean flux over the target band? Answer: 3.80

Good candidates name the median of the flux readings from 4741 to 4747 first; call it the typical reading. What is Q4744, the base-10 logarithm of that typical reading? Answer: 0.592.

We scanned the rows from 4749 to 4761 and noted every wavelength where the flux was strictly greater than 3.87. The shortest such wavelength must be 4750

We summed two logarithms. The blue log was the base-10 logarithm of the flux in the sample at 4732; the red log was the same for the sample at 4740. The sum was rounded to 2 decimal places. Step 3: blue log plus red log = 1.17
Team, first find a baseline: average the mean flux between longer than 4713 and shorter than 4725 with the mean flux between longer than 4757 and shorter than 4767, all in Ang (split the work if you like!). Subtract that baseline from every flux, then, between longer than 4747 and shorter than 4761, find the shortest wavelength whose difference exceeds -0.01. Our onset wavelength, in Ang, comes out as 4748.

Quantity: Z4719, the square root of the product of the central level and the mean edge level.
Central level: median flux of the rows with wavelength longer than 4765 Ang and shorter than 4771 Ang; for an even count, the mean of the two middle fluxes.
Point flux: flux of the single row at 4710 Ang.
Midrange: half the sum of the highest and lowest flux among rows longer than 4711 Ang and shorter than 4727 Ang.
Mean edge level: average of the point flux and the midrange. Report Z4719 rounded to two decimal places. 3.68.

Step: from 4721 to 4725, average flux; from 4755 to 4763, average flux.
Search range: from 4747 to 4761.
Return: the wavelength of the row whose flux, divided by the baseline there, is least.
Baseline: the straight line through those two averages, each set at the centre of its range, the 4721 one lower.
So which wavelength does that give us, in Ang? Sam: 4748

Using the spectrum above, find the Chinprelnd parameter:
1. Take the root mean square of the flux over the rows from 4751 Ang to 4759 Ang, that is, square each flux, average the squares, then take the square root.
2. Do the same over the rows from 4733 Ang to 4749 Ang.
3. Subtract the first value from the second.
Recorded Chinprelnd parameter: -0.19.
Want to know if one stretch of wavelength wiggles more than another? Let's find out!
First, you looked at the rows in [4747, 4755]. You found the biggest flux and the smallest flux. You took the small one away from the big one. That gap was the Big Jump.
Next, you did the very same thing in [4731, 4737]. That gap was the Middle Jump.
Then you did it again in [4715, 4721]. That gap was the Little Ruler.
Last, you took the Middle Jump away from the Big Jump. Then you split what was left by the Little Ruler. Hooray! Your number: 3.0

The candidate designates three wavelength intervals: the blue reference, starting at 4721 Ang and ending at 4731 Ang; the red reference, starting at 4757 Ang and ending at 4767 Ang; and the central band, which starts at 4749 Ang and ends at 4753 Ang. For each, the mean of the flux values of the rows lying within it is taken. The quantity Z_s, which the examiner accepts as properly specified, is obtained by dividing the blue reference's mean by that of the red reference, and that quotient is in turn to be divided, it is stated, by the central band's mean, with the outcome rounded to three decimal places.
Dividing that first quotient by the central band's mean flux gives 0.244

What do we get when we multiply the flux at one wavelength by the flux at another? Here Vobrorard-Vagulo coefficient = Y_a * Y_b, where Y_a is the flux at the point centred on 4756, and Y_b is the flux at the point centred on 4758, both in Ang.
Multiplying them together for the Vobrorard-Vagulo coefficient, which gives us 15.7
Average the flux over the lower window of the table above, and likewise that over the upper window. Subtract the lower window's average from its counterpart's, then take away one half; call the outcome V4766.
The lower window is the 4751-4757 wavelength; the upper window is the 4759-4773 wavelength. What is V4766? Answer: -0.76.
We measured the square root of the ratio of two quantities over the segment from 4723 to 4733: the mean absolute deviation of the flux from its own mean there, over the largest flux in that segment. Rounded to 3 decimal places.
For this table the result 0.183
